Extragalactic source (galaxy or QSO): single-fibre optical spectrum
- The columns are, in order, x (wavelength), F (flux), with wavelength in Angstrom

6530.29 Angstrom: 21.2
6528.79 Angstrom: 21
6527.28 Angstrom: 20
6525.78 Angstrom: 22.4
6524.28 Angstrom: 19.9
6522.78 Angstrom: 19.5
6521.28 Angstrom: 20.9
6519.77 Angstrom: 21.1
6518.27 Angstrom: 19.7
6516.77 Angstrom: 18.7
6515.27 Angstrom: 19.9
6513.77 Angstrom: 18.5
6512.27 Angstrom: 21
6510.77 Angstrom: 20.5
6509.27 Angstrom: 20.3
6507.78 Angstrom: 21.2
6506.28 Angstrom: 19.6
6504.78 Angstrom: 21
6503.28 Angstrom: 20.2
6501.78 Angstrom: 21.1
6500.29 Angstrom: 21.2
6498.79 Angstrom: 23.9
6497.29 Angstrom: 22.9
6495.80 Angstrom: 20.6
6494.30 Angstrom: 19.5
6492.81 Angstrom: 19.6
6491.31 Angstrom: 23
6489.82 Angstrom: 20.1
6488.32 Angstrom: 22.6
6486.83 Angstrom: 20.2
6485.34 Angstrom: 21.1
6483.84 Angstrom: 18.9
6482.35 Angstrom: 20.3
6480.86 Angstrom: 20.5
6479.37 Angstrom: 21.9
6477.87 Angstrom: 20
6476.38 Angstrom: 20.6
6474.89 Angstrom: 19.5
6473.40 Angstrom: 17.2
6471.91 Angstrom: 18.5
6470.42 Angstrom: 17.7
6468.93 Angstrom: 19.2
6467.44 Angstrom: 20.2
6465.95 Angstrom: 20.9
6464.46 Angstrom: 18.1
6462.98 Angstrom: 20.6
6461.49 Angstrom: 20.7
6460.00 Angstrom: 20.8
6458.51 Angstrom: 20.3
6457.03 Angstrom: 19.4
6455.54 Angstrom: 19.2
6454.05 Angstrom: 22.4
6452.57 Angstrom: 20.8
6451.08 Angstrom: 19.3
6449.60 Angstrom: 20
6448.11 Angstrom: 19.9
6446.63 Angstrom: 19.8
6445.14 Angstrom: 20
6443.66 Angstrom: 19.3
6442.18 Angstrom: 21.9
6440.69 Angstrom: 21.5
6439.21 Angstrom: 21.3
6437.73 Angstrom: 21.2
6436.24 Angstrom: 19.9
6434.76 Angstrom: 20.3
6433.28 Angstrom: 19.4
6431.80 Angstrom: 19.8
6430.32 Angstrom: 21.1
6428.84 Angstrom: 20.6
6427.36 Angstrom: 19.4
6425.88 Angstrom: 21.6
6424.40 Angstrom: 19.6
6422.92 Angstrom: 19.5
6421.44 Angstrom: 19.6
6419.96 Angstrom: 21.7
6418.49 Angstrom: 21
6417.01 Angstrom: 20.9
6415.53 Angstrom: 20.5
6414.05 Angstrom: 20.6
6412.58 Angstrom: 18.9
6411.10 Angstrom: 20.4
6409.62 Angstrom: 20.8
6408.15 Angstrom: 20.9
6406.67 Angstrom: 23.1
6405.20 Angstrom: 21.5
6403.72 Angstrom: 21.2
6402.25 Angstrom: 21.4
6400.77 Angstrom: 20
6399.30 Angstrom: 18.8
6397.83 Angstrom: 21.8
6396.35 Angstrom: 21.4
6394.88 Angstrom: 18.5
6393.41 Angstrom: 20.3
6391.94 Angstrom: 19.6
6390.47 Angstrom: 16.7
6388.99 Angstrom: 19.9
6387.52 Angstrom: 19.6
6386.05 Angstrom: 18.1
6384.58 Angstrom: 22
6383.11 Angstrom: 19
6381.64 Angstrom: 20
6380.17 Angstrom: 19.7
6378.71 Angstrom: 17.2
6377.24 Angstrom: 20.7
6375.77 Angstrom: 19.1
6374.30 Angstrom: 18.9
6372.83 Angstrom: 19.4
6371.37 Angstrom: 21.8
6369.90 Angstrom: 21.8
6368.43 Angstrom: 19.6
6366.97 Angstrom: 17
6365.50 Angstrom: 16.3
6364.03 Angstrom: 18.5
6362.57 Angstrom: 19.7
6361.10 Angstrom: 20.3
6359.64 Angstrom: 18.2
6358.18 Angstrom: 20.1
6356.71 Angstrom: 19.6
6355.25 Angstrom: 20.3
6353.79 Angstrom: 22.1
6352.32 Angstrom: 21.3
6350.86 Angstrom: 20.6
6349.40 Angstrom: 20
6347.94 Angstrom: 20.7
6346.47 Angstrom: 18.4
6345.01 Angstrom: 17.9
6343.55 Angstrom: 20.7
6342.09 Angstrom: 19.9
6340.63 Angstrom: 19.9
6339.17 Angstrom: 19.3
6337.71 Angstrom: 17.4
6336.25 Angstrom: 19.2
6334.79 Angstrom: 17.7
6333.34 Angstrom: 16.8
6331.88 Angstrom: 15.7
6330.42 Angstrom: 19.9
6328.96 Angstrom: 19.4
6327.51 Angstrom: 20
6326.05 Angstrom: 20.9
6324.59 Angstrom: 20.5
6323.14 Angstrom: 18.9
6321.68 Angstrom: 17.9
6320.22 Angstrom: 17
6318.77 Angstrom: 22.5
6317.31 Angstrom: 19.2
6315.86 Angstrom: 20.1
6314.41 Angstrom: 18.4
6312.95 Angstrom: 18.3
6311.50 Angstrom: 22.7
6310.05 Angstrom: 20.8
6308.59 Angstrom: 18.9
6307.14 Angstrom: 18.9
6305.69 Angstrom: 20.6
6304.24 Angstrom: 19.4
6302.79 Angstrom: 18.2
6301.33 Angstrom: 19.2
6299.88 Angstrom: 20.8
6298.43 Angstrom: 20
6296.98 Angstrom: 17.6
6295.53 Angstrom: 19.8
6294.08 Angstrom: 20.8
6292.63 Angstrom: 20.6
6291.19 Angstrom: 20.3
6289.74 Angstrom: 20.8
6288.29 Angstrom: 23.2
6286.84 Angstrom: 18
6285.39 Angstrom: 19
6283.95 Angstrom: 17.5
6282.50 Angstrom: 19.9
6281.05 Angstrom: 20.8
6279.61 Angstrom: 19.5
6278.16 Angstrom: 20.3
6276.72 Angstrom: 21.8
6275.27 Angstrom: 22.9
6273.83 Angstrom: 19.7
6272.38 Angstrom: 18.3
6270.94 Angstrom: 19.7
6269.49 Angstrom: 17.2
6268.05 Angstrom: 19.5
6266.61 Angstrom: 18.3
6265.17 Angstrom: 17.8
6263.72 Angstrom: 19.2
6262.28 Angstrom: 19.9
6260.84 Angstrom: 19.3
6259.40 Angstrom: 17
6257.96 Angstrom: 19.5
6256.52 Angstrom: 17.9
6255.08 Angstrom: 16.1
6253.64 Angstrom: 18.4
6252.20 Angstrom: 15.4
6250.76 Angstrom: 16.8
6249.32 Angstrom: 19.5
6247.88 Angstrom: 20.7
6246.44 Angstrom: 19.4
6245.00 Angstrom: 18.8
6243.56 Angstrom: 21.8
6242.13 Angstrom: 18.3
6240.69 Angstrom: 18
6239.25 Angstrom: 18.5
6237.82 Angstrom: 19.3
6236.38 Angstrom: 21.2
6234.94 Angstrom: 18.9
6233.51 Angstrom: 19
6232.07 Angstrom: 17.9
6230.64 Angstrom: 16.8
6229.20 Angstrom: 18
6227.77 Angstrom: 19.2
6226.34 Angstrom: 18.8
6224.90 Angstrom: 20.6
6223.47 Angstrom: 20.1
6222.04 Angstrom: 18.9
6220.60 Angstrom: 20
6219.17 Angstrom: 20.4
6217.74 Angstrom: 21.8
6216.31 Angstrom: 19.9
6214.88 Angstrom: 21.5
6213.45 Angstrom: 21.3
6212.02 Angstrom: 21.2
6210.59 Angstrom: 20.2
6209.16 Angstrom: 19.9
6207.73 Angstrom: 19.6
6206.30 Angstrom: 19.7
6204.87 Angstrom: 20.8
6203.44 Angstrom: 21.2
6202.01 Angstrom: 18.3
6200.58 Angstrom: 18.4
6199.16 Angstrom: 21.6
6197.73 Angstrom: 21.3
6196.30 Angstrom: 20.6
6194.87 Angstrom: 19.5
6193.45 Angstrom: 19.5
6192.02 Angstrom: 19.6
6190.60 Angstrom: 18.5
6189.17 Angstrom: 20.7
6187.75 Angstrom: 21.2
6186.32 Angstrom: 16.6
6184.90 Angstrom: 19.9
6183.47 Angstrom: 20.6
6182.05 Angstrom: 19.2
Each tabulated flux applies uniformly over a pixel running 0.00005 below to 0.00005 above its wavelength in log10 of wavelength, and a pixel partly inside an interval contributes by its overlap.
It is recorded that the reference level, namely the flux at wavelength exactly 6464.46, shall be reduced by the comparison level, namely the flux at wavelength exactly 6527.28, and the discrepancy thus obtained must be -1.9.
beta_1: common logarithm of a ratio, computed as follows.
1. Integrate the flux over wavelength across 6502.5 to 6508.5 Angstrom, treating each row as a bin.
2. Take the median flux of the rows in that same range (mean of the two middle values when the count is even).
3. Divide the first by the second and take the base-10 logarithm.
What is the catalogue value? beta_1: 0.775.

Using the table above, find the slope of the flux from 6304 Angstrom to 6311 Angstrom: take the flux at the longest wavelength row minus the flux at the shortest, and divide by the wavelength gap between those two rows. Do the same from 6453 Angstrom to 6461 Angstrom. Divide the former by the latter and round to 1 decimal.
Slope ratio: -0.9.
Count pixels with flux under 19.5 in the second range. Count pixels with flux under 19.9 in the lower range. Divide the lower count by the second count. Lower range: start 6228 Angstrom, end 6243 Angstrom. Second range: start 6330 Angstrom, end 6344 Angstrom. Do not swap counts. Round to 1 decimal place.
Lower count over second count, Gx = 1.5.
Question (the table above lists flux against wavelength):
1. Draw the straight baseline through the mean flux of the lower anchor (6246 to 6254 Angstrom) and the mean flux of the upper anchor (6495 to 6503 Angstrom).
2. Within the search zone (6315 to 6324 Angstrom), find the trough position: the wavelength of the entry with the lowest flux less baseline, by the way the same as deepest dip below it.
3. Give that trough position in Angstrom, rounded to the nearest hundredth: 6320.22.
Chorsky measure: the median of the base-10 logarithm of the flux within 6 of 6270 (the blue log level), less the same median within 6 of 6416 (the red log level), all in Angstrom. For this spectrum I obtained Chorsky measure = -0.037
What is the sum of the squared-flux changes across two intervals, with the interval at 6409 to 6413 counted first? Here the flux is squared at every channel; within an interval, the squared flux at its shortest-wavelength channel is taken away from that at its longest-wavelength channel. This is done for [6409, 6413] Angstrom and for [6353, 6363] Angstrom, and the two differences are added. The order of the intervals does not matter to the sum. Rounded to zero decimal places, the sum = -176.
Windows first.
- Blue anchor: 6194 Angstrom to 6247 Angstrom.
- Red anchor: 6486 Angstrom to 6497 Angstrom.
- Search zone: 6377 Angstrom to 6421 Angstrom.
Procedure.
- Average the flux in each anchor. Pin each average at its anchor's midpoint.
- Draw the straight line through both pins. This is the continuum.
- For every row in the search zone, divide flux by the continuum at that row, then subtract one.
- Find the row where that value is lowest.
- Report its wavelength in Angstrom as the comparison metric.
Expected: 6390.47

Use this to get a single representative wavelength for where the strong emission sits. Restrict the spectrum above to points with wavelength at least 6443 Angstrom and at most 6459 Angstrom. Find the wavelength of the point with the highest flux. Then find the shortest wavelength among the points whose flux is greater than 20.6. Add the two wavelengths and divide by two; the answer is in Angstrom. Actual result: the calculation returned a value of 6453.3 Angstrom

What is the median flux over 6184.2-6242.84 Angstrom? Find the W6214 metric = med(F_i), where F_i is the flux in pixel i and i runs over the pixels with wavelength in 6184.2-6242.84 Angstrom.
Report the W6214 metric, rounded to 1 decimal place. 19.7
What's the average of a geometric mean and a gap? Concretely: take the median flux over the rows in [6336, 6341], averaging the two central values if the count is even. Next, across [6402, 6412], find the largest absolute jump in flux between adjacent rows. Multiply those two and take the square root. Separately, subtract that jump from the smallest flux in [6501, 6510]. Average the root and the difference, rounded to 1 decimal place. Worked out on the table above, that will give 12.0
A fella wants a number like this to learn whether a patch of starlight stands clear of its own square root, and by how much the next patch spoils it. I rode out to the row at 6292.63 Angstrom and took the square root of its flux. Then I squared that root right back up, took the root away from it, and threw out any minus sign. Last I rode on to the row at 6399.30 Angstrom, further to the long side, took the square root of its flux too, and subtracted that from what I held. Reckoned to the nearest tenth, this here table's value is 11.7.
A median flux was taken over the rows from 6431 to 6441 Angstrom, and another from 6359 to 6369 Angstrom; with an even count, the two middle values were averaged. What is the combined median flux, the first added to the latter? 38.8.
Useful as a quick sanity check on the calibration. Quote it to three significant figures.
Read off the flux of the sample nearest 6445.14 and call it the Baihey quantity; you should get 20.0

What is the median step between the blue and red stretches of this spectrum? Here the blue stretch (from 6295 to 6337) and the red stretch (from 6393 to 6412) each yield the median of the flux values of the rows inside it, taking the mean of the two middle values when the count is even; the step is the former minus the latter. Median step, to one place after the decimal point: -1.7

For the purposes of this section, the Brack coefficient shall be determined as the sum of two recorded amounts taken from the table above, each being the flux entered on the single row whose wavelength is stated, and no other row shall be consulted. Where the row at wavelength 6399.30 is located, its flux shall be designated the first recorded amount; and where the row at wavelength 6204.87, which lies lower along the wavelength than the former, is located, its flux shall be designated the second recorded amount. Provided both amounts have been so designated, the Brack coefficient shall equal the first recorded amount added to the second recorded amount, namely 39.6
